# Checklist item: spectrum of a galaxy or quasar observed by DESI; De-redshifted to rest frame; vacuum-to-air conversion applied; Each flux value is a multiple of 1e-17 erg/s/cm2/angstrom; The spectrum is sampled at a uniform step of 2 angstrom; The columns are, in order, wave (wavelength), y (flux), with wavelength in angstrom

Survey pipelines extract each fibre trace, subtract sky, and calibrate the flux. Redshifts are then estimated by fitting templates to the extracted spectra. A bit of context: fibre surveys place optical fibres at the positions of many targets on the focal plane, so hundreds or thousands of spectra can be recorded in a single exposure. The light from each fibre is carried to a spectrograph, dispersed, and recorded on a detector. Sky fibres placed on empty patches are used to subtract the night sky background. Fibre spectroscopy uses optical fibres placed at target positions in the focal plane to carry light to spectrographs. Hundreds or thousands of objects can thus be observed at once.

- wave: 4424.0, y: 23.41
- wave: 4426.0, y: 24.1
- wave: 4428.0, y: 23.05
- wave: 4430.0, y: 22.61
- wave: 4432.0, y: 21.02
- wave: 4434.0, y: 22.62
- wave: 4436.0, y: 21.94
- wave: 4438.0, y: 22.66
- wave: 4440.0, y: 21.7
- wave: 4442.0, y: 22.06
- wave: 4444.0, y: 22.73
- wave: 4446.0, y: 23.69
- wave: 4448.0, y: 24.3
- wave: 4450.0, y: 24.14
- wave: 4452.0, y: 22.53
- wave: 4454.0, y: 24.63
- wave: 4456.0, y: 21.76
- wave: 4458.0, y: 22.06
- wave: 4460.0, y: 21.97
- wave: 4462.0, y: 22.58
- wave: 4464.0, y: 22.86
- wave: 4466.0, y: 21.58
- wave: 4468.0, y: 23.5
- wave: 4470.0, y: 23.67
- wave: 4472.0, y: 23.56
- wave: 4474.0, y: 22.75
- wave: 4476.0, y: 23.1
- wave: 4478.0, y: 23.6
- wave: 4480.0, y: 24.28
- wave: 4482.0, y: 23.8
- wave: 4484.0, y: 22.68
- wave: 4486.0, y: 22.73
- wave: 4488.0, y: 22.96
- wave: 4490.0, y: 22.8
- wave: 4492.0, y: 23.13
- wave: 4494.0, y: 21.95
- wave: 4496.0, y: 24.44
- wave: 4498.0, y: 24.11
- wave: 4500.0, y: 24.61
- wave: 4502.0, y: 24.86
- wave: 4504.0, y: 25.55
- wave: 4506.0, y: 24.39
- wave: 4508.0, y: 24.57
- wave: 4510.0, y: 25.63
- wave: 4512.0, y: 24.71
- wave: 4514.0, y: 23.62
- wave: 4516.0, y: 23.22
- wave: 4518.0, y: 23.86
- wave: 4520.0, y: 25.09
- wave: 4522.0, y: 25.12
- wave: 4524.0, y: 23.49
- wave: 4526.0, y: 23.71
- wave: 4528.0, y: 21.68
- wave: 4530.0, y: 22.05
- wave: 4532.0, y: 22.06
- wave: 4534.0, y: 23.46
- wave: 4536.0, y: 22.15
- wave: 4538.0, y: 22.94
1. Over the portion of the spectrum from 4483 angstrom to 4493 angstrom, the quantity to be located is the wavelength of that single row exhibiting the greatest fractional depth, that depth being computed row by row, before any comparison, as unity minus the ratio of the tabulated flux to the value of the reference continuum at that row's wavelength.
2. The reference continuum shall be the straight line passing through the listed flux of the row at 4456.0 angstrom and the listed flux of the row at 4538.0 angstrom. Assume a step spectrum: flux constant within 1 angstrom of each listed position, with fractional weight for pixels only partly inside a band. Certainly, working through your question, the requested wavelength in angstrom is 4484.0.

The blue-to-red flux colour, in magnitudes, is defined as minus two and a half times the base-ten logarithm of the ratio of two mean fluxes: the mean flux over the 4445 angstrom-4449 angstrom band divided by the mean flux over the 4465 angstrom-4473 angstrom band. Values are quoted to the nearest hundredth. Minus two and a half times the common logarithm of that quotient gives -0.04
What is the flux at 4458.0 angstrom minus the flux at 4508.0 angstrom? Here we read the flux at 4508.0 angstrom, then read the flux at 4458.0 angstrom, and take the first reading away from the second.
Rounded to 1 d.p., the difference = -2.5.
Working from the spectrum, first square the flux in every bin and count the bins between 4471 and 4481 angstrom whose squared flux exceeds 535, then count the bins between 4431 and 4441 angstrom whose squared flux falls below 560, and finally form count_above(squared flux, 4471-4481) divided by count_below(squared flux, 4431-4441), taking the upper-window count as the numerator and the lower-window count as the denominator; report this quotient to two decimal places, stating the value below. 0.60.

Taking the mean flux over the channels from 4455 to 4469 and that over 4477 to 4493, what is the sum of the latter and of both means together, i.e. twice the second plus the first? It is 68.8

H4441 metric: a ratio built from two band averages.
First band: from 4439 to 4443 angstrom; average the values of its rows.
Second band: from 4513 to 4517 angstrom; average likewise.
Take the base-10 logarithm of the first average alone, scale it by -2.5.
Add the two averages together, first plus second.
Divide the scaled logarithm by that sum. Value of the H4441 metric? -0.0740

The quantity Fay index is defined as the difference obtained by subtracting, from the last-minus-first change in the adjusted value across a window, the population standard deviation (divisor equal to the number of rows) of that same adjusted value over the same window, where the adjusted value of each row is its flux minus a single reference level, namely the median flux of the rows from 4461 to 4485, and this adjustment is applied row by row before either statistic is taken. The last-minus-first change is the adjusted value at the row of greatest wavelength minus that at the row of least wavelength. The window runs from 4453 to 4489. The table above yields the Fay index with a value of -2.5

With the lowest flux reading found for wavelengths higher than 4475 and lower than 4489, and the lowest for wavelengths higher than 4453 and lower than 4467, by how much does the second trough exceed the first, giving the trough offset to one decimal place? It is -1.1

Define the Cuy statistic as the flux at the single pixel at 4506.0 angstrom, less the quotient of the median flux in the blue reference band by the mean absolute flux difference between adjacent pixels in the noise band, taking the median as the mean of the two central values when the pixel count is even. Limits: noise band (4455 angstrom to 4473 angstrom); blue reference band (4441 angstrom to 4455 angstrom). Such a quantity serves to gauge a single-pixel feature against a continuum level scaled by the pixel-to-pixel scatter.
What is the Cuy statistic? -15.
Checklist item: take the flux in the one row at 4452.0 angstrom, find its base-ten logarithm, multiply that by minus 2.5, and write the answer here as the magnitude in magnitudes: -3.38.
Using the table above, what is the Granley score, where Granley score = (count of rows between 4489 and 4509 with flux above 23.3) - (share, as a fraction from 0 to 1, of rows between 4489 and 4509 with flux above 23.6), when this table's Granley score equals 6.3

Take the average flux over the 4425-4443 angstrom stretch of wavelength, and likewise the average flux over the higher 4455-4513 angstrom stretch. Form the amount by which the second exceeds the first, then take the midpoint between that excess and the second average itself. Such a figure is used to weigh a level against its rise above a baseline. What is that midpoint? 12.25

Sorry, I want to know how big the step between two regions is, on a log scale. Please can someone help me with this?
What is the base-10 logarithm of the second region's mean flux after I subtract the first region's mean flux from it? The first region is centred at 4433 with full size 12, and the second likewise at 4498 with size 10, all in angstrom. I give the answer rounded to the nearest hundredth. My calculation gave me 0.22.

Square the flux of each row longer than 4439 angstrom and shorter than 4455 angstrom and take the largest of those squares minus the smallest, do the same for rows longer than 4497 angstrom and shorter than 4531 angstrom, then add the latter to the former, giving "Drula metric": 323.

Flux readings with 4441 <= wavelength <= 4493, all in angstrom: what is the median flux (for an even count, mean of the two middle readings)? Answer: 22.9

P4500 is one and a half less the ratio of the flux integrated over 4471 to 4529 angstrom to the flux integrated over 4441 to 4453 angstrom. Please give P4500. -3.4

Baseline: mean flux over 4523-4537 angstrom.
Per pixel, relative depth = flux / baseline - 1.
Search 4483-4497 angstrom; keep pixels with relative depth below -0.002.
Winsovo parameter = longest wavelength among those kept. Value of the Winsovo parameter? 4494.0 angstrom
